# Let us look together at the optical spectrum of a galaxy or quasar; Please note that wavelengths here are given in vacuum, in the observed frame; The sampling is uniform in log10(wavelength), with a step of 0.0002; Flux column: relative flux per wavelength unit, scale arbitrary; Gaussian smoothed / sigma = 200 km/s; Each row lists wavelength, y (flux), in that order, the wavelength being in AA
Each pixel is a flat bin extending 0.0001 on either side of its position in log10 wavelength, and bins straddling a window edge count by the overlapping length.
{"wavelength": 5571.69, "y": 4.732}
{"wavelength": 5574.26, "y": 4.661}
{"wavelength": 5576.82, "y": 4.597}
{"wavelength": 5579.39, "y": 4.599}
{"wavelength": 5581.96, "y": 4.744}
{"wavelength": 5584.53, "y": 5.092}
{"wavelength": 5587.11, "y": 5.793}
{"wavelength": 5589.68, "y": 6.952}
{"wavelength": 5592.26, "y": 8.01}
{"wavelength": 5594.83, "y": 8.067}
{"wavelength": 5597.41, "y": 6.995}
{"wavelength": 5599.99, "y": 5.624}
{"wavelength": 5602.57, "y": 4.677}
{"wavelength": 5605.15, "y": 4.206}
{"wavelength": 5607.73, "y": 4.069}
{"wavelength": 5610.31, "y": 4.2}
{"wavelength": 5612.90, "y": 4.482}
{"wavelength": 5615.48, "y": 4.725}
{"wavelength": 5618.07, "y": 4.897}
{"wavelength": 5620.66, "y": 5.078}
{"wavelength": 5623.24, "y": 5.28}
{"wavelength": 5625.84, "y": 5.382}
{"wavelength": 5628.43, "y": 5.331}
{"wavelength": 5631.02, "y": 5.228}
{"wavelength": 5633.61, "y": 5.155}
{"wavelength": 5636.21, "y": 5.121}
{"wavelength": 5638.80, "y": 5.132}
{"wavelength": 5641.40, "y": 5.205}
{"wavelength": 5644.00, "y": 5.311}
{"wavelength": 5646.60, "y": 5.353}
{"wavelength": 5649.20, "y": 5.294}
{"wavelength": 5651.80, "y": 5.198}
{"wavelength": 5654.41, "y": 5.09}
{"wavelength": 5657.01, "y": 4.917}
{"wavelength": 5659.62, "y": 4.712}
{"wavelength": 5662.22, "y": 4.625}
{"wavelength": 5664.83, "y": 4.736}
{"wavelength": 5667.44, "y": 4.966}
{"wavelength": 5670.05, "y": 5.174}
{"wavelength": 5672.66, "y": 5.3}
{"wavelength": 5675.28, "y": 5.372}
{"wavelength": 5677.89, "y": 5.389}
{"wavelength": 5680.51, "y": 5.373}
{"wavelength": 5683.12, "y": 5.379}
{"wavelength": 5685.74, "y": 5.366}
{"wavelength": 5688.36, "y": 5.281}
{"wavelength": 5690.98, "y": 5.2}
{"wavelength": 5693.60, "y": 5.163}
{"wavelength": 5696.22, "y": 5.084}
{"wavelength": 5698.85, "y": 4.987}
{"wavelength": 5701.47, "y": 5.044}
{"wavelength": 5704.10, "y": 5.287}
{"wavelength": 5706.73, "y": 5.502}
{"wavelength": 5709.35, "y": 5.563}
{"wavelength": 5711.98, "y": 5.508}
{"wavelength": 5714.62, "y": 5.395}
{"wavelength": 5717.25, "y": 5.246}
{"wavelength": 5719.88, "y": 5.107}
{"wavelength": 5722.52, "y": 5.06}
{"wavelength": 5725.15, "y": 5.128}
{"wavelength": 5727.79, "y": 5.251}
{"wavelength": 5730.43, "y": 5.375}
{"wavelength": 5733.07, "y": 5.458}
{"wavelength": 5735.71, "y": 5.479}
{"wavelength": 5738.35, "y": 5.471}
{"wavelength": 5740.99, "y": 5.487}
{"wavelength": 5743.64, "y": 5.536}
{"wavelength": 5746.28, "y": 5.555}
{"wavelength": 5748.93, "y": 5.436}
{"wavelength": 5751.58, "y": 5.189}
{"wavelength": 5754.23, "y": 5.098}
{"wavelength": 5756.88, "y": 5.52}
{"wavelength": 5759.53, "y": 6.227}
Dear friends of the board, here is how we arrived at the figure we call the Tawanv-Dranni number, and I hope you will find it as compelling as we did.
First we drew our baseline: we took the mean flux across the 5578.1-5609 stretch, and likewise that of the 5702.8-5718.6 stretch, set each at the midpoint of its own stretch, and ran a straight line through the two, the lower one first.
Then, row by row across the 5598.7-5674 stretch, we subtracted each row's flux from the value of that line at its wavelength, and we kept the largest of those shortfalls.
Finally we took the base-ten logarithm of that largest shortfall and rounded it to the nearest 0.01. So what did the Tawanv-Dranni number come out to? 0.21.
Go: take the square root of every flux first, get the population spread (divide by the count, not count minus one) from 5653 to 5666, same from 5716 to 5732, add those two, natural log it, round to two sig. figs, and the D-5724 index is -2.8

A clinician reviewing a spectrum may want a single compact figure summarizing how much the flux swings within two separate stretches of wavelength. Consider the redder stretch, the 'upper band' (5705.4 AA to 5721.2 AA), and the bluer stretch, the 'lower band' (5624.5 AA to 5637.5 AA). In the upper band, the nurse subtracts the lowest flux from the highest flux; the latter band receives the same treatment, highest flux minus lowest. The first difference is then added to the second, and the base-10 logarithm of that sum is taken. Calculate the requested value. -0.1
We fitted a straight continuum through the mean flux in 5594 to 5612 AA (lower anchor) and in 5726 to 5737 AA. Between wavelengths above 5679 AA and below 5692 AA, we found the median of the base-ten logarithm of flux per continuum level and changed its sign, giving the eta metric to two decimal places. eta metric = 0.00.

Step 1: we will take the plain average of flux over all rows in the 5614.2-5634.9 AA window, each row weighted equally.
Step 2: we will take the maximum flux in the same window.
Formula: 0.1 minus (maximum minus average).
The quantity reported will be -0.15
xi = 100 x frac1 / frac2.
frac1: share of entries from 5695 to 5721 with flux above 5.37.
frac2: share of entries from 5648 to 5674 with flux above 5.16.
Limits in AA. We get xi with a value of 100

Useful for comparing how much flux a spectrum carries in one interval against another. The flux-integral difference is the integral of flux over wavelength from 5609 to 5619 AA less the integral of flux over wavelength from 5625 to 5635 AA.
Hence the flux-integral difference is -7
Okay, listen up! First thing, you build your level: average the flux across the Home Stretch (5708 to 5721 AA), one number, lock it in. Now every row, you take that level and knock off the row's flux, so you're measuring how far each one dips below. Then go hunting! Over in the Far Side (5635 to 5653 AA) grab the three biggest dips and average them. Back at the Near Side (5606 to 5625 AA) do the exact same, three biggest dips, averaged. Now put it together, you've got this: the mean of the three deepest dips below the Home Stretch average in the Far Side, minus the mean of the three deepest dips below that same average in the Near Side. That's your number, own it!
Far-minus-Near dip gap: -0.90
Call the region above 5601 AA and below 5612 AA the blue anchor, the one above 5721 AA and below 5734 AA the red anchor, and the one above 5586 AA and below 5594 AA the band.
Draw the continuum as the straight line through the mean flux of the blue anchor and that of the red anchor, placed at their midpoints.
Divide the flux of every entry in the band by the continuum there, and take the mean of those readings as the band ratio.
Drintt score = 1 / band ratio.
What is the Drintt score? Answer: 0.60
